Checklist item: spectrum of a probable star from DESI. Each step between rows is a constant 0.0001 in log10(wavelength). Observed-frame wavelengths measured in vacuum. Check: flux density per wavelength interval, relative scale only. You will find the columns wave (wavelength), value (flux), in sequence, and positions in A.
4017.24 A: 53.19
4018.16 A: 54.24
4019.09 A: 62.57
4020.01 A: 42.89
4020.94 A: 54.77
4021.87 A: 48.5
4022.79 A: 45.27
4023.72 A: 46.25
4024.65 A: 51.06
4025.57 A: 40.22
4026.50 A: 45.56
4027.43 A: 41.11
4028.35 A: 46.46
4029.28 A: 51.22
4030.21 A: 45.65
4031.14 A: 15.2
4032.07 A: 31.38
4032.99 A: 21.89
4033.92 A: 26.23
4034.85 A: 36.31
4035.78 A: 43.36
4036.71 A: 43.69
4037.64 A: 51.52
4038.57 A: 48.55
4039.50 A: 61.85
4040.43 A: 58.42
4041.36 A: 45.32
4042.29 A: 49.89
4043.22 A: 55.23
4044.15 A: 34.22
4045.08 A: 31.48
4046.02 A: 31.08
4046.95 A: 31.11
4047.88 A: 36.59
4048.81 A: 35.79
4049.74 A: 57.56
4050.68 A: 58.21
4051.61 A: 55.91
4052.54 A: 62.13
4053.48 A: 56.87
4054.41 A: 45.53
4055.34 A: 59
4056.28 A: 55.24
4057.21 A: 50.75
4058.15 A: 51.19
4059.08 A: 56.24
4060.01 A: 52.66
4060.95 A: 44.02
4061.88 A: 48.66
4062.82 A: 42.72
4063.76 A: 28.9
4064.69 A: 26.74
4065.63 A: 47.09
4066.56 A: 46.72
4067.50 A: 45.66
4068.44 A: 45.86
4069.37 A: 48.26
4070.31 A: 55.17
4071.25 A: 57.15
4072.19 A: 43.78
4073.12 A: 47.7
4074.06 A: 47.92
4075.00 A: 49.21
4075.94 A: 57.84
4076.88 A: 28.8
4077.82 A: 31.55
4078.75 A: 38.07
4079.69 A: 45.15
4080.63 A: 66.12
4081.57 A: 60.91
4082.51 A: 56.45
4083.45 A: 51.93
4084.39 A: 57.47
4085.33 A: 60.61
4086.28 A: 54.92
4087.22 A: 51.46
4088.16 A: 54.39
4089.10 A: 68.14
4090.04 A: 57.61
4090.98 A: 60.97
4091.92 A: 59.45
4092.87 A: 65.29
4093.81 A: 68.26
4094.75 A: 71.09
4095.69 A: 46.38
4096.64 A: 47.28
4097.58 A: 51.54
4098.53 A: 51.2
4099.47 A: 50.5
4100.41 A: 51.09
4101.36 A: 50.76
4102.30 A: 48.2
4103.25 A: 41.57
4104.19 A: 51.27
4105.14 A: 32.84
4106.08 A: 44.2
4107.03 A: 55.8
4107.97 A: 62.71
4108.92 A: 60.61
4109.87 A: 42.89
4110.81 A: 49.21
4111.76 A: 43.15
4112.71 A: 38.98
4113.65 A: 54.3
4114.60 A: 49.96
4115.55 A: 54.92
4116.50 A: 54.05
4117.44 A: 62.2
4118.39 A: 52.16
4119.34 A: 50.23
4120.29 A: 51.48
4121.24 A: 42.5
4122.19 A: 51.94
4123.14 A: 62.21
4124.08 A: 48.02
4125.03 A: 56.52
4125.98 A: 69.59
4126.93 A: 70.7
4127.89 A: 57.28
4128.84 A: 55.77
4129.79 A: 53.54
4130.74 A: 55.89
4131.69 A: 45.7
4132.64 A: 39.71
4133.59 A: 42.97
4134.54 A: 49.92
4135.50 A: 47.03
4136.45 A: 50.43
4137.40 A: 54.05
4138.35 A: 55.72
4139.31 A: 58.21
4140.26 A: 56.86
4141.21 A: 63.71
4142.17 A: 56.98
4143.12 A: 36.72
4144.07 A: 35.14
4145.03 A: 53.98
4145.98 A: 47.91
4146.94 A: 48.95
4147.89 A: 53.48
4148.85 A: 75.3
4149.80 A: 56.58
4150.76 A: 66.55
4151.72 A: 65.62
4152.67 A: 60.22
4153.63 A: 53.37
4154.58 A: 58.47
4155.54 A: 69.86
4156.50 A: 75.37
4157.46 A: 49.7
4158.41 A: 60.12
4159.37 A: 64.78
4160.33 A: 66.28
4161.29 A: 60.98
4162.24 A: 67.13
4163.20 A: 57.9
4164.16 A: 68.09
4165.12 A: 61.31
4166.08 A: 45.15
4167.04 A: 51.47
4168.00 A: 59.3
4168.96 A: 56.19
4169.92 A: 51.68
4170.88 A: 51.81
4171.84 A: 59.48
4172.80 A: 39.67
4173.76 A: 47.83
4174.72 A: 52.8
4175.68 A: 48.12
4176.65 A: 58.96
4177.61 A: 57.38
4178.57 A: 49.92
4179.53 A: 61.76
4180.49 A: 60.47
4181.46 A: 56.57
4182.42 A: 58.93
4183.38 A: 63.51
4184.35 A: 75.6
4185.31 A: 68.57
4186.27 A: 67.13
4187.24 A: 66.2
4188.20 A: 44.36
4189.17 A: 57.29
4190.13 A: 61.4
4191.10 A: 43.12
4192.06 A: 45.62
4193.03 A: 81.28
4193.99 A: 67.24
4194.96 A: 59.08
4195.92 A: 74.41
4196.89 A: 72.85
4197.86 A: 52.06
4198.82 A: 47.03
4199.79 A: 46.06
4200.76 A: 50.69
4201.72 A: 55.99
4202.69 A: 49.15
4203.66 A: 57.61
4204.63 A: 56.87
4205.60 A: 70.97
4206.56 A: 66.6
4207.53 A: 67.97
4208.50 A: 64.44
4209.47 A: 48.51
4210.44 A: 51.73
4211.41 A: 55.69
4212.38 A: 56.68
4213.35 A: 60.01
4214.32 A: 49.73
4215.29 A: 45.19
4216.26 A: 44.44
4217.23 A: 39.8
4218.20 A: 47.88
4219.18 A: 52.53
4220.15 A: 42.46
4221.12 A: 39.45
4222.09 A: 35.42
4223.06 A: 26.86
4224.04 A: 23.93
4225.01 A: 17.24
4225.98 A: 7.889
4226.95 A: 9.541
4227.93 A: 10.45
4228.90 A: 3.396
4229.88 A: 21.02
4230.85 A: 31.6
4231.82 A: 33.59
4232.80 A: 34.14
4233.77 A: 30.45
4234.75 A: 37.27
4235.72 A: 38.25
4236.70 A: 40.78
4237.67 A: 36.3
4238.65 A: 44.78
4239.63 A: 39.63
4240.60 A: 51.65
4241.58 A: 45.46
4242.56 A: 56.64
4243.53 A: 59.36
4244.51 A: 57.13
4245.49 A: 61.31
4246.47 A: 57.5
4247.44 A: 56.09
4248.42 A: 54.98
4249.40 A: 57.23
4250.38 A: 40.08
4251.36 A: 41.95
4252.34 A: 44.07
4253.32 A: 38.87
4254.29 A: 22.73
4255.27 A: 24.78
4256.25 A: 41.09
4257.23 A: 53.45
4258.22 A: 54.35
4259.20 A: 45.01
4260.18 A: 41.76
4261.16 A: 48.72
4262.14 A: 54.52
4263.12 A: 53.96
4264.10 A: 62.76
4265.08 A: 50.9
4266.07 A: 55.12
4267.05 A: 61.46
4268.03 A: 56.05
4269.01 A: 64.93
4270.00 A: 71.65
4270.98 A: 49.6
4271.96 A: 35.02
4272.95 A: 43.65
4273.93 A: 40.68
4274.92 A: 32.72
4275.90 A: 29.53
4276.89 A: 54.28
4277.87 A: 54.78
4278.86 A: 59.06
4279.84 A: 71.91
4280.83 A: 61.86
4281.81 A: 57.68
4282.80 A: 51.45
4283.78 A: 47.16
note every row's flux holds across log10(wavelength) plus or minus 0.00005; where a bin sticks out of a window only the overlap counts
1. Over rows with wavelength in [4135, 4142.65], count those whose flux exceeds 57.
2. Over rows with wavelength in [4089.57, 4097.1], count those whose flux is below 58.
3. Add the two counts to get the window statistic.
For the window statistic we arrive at 5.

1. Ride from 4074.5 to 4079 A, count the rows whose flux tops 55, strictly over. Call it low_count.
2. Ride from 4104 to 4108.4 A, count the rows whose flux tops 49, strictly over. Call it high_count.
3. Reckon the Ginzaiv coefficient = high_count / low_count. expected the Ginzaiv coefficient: 3.0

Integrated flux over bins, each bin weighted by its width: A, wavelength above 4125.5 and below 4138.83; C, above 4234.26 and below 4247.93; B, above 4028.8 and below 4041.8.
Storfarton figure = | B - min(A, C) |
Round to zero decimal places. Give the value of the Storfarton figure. 127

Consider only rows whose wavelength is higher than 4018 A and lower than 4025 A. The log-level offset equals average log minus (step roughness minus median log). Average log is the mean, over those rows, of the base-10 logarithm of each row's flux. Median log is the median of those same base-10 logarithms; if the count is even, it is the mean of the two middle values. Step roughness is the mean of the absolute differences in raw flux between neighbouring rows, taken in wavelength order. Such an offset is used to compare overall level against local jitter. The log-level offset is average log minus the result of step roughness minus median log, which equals -4.5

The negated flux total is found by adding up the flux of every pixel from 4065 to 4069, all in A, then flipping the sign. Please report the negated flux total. -185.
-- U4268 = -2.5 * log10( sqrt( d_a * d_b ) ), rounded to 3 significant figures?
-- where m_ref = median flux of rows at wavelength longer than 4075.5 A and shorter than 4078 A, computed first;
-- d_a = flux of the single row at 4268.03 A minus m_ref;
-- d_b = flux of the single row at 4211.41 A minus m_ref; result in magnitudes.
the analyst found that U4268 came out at -3.46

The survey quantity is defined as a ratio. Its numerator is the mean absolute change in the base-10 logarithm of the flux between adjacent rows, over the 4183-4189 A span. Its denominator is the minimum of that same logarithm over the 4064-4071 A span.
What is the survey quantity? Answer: 0.043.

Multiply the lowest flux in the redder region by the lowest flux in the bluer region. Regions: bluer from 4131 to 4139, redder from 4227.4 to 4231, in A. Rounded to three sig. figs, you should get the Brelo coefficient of 135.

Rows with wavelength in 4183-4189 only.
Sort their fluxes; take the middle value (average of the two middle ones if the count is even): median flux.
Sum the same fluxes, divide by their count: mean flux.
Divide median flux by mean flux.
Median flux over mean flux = 1.04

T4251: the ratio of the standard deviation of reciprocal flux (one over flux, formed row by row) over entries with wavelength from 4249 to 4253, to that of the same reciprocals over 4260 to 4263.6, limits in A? 1.3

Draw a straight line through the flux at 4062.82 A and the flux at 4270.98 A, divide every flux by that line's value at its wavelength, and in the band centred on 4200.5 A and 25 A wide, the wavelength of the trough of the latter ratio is 4191.10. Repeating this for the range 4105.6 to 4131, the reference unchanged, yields 4112.71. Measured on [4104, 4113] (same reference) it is 4105.14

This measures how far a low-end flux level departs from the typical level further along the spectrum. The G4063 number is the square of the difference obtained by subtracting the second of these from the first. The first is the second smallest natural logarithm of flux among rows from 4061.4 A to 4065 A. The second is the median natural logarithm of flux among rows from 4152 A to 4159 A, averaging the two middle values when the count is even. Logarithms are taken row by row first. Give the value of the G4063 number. 0.54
